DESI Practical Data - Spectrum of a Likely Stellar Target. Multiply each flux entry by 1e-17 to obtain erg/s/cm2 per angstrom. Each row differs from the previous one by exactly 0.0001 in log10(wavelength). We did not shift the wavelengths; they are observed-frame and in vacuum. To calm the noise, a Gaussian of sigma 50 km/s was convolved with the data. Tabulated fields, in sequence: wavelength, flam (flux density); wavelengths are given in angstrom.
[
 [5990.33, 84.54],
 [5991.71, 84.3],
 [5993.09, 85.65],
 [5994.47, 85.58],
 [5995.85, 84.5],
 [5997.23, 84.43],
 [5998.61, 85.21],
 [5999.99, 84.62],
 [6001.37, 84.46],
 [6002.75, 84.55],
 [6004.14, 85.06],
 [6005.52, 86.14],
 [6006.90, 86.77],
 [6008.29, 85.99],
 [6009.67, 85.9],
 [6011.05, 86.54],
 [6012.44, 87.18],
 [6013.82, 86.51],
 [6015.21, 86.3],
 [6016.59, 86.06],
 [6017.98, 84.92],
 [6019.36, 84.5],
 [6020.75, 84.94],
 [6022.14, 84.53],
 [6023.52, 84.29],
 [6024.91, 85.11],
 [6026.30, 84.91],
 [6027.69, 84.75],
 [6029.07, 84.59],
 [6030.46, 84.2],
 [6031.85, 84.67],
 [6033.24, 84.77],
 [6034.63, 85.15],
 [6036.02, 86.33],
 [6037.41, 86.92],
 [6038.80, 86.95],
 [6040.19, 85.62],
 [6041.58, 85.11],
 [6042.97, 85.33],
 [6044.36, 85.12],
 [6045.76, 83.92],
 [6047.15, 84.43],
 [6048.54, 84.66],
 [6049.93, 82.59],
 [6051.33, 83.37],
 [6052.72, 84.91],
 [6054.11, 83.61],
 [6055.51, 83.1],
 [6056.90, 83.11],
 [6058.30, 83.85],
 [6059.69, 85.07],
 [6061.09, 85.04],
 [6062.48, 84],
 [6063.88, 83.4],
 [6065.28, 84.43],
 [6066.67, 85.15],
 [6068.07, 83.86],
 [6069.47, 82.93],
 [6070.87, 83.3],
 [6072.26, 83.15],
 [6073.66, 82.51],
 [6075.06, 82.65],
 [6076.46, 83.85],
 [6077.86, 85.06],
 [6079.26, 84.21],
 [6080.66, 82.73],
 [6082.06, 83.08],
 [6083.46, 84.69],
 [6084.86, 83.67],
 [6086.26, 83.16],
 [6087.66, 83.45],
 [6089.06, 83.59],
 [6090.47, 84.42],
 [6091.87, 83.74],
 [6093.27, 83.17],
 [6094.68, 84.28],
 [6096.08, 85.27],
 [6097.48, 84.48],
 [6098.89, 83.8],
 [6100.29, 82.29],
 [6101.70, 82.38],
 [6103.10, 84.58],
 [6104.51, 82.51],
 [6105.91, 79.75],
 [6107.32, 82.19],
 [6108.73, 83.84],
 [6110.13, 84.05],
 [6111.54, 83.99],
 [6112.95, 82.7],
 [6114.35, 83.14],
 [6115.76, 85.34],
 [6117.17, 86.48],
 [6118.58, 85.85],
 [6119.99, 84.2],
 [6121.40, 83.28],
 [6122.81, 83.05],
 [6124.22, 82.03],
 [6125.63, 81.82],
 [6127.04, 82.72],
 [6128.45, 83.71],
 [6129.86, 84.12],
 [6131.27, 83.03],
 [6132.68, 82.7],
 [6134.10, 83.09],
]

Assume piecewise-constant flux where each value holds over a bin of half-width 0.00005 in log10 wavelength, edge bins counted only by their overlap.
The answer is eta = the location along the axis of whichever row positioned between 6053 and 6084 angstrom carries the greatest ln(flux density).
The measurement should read 6066.67 angstrom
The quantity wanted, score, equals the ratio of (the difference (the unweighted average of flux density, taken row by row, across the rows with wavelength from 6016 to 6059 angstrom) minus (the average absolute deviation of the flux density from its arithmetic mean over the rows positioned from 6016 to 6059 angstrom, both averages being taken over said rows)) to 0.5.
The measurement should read 168.0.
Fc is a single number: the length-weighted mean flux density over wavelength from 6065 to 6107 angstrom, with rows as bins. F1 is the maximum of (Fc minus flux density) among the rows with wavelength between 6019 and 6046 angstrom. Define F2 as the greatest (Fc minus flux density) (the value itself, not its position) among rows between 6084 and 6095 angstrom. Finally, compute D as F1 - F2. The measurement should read -0.8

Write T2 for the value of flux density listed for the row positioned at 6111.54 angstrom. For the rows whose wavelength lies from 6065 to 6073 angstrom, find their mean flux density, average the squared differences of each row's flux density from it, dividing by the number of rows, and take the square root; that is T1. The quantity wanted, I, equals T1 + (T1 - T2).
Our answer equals -82.4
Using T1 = 0.78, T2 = 83.99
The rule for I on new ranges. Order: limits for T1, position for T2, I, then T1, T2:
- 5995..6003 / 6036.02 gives -85.8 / 0.27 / 86.33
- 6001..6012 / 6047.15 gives -82.8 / 0.82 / 84.43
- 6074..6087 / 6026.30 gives -83.3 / 0.80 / 84.91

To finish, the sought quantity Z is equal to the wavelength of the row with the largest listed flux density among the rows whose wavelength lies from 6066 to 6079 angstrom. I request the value 6066.67 angstrom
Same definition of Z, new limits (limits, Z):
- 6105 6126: 6117.17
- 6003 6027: 6012.44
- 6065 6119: 6117.17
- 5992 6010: 6006.90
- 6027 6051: 6038.80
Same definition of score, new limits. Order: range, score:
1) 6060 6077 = 166.0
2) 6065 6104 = 166.0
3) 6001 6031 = 169.1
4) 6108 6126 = 165.5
